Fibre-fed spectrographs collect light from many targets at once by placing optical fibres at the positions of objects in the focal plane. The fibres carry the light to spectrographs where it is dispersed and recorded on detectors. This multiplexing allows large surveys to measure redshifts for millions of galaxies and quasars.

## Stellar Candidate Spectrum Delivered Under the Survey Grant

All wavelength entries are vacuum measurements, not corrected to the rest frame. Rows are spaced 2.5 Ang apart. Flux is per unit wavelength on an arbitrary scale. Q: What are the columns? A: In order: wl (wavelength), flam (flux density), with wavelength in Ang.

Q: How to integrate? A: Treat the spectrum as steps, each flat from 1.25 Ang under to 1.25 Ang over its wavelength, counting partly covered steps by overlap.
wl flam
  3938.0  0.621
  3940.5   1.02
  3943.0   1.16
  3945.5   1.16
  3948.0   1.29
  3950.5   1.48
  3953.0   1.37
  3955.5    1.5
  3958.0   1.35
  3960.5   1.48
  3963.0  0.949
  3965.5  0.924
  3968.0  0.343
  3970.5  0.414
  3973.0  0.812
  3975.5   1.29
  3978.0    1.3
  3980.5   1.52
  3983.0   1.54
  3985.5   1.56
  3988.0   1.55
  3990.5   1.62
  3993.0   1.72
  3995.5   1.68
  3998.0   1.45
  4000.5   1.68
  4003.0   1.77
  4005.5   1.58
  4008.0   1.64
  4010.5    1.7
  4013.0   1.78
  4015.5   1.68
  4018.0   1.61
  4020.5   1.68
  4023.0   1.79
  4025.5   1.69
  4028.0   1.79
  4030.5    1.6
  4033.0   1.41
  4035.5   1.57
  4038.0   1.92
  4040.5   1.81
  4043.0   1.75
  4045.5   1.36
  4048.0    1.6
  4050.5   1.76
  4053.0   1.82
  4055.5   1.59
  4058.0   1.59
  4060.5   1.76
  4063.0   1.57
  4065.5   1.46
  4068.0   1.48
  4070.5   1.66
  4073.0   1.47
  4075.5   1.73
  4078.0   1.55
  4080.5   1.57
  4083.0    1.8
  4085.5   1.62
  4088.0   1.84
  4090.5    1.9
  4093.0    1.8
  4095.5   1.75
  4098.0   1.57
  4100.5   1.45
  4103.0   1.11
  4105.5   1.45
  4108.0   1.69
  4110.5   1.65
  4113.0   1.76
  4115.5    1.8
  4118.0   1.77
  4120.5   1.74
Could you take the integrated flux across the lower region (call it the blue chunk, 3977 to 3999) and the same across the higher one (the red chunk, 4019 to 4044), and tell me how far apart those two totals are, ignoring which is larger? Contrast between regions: 8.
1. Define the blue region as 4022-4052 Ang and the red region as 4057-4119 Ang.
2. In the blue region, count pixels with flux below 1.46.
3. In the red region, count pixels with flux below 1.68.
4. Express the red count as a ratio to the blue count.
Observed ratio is 7.0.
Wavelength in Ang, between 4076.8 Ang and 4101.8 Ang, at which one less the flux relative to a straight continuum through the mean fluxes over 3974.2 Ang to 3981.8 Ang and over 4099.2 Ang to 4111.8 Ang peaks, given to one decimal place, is 4100.5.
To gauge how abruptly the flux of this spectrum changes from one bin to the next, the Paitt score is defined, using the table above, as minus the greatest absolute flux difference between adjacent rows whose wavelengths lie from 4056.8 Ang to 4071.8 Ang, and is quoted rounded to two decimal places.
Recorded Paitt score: -0.19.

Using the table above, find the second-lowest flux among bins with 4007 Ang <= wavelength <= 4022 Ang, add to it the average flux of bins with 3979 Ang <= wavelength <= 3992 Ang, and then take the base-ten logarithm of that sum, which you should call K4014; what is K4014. 0.505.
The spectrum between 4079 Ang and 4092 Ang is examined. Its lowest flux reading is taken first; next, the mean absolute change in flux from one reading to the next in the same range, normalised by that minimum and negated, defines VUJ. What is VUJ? -0.11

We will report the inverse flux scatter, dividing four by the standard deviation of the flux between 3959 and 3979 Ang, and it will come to 10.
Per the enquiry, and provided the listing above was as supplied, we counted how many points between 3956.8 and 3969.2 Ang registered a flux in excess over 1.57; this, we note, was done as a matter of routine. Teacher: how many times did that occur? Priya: 0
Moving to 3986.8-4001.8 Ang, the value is 4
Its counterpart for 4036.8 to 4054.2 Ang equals 6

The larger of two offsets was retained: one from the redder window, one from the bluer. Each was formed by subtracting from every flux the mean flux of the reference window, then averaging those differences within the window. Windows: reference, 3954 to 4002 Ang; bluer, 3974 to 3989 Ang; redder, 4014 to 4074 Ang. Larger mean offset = 0.34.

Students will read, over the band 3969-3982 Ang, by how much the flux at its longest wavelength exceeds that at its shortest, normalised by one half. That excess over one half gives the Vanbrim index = 2.2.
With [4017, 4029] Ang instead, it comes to 0.4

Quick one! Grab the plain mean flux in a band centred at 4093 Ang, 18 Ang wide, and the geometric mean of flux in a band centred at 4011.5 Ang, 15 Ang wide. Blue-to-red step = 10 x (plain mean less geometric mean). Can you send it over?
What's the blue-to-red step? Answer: 0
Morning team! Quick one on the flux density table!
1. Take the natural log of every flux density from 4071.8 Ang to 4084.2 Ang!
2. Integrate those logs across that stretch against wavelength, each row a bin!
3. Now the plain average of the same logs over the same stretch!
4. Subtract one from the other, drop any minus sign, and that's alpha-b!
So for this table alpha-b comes 5.5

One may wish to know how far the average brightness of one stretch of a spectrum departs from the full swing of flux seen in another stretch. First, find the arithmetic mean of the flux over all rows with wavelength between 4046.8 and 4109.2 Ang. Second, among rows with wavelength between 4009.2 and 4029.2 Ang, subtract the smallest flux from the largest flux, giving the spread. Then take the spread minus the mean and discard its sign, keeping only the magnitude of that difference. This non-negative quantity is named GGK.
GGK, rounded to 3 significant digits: 1.44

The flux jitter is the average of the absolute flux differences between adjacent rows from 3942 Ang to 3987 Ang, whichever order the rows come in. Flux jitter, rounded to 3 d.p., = 0.188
